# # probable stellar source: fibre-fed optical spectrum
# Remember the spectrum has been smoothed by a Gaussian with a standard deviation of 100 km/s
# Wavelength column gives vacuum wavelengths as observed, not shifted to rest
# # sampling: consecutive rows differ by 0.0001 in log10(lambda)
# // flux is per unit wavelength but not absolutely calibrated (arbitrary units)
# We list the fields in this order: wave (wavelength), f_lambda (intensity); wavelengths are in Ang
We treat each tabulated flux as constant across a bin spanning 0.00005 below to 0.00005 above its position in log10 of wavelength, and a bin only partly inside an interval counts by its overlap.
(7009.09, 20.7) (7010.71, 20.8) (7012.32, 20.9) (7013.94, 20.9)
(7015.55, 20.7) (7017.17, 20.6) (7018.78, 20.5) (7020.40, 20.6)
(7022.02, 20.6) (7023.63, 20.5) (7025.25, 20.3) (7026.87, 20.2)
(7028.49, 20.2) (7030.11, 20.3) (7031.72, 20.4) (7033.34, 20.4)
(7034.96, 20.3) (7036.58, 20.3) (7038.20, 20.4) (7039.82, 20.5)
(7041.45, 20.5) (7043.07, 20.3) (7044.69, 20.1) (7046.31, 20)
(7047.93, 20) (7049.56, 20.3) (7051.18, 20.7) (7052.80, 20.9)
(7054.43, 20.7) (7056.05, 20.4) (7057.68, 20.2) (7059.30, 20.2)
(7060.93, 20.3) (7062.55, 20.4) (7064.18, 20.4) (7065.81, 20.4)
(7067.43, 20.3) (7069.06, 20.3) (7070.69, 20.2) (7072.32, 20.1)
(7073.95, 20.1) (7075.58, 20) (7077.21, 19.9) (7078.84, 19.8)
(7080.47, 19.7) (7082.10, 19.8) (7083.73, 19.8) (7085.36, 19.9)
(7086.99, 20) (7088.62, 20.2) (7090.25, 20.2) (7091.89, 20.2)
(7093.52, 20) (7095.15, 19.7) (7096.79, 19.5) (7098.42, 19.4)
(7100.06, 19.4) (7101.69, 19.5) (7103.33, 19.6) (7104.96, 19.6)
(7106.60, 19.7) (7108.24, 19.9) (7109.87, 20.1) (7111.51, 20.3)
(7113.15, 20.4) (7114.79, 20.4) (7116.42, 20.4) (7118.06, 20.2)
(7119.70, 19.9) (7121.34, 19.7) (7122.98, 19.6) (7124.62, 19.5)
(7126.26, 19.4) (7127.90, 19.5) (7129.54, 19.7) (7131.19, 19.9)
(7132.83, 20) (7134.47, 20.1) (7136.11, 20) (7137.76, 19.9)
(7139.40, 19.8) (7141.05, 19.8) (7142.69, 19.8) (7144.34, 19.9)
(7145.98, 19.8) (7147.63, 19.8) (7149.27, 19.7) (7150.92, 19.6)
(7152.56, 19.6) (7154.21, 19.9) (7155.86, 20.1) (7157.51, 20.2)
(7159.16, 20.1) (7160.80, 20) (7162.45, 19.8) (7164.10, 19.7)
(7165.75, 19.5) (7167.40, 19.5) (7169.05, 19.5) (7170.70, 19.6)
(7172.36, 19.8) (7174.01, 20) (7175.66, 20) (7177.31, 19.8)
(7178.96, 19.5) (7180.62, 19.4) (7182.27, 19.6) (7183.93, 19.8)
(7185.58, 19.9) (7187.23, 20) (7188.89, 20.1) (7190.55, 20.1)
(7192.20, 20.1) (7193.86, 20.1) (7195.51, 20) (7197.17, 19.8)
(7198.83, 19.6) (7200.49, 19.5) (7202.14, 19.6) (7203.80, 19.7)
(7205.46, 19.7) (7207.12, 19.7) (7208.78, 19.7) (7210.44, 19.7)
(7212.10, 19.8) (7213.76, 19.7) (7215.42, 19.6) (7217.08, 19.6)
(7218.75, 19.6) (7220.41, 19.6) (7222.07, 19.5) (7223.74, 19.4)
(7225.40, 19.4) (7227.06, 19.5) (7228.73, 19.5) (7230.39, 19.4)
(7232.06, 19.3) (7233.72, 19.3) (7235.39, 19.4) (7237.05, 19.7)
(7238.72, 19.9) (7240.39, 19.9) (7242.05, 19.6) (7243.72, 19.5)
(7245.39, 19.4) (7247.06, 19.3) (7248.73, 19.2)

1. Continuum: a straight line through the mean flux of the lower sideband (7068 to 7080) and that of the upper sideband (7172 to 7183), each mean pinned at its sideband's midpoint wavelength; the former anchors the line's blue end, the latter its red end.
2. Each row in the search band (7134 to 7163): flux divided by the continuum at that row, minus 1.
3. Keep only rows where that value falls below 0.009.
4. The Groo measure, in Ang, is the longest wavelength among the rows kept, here 7162.45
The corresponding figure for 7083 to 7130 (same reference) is 7129.54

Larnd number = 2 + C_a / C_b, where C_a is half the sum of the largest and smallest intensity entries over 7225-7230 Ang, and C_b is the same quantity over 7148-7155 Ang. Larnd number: 2.98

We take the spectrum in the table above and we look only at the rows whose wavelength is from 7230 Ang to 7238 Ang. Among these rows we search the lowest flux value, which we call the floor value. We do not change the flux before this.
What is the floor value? 19.3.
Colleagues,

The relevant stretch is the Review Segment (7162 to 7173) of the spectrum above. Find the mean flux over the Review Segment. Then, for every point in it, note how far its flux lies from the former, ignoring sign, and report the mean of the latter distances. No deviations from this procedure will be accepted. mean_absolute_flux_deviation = 0.118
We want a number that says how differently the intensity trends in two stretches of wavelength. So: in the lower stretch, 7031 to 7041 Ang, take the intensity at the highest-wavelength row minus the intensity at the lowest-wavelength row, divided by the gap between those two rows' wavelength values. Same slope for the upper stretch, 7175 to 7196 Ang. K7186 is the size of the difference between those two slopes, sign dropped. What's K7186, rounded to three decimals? 0.012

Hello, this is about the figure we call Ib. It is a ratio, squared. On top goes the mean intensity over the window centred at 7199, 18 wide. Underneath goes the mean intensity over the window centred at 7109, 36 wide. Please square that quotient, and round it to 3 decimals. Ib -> 0.997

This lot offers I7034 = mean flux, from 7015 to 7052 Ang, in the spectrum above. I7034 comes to 20.38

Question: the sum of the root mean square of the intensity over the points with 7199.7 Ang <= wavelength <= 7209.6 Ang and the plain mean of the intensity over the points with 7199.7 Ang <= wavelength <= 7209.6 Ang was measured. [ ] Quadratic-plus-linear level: 39.3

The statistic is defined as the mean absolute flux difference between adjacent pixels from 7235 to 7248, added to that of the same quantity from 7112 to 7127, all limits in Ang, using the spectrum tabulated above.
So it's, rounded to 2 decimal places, 0.28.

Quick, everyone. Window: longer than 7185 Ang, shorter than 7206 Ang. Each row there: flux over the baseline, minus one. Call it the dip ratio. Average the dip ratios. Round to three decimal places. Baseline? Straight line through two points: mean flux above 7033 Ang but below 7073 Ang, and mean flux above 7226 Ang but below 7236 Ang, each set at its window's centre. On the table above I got 0.014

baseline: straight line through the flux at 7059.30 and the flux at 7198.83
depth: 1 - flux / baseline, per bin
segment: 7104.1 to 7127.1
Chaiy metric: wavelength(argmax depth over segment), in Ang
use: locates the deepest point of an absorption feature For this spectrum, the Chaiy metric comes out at 7126.26 Ang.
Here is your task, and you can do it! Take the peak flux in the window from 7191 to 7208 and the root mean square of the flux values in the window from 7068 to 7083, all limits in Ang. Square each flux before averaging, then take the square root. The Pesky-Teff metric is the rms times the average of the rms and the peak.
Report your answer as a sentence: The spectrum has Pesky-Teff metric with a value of 400.7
